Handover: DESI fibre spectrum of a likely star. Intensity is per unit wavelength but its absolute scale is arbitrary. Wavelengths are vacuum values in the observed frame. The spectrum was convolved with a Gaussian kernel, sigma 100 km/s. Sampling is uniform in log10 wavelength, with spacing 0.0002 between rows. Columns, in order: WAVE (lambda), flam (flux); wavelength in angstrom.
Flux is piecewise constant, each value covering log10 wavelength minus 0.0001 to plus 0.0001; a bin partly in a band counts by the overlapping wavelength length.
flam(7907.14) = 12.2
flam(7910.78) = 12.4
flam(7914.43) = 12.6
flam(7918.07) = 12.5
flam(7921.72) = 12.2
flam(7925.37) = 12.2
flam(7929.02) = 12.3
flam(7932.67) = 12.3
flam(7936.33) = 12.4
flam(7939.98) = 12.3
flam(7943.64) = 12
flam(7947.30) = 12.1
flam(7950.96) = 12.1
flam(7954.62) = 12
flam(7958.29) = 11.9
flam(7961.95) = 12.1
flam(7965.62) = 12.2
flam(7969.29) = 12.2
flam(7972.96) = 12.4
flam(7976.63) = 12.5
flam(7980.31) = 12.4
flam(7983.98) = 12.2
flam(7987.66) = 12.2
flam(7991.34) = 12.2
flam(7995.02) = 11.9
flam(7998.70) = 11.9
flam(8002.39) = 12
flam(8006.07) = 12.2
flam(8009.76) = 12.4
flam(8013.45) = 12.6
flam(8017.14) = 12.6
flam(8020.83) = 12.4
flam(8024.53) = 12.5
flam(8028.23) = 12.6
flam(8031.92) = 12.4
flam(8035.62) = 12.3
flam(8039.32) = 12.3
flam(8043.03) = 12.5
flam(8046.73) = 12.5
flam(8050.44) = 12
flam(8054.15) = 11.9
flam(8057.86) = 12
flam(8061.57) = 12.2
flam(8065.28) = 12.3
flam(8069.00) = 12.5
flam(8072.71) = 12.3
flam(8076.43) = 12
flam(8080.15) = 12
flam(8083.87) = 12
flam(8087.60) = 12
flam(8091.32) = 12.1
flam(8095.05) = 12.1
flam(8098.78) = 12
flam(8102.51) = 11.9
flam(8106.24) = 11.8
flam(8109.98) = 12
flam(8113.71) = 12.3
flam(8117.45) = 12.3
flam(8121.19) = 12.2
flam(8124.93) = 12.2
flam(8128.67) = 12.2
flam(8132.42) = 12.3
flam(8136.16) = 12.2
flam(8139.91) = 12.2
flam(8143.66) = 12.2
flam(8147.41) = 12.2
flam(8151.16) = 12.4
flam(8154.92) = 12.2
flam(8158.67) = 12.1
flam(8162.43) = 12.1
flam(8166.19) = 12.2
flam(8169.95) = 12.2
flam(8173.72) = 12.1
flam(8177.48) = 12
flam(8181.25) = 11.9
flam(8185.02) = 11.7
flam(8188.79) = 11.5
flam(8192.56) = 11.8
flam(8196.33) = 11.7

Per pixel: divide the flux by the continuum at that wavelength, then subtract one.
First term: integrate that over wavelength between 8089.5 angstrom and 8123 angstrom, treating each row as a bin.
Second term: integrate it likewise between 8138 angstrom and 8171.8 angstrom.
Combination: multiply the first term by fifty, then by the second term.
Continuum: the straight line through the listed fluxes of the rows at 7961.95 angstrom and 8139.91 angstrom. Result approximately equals 0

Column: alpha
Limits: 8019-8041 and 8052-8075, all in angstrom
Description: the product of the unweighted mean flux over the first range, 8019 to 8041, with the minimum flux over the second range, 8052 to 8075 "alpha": 148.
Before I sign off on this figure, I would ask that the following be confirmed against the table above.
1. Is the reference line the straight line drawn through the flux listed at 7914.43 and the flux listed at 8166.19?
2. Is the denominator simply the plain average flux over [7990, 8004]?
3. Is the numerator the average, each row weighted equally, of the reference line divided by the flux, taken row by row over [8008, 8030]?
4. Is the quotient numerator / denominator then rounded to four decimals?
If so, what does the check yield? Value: 0.0828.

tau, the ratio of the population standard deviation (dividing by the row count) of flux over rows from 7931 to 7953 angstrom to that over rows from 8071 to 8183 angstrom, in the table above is 1.0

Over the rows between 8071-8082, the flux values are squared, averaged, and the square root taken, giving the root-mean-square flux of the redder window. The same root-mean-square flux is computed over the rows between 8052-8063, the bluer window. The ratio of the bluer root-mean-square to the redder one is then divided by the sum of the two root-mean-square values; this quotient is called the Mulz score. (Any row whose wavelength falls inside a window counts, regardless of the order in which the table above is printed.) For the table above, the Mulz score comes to 0.0412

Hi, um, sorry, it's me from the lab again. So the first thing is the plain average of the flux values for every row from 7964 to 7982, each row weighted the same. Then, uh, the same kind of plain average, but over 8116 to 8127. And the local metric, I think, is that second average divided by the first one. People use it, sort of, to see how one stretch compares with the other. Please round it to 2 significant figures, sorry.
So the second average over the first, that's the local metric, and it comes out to 0.99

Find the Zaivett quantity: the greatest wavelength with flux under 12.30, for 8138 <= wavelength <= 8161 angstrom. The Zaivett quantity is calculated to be 8158.67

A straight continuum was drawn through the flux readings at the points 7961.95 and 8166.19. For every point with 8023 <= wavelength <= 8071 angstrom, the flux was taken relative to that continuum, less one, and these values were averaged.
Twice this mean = 0.027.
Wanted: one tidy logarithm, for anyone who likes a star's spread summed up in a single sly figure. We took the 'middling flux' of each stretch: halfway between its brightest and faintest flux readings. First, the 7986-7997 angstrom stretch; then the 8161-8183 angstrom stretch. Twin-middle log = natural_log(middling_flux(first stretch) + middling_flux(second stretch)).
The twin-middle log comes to 3.18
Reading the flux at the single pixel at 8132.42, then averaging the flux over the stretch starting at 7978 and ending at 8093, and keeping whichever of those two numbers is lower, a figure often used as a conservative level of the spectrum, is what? 12.2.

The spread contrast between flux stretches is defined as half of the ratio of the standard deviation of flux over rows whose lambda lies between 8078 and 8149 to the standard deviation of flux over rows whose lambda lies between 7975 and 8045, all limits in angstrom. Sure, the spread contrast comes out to 0.32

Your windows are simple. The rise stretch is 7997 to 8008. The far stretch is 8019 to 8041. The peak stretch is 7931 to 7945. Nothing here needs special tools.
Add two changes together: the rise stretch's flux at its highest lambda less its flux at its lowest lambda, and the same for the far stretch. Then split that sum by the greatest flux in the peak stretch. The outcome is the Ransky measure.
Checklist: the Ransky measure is 0.016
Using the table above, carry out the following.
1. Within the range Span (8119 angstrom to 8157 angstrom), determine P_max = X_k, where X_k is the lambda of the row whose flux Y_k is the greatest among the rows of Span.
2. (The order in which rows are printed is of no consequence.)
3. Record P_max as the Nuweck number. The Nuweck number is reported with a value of 8151.16 angstrom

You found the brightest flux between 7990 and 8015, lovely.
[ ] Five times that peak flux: 63.0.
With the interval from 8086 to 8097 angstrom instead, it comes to 60.5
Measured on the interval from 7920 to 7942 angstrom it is 62.0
